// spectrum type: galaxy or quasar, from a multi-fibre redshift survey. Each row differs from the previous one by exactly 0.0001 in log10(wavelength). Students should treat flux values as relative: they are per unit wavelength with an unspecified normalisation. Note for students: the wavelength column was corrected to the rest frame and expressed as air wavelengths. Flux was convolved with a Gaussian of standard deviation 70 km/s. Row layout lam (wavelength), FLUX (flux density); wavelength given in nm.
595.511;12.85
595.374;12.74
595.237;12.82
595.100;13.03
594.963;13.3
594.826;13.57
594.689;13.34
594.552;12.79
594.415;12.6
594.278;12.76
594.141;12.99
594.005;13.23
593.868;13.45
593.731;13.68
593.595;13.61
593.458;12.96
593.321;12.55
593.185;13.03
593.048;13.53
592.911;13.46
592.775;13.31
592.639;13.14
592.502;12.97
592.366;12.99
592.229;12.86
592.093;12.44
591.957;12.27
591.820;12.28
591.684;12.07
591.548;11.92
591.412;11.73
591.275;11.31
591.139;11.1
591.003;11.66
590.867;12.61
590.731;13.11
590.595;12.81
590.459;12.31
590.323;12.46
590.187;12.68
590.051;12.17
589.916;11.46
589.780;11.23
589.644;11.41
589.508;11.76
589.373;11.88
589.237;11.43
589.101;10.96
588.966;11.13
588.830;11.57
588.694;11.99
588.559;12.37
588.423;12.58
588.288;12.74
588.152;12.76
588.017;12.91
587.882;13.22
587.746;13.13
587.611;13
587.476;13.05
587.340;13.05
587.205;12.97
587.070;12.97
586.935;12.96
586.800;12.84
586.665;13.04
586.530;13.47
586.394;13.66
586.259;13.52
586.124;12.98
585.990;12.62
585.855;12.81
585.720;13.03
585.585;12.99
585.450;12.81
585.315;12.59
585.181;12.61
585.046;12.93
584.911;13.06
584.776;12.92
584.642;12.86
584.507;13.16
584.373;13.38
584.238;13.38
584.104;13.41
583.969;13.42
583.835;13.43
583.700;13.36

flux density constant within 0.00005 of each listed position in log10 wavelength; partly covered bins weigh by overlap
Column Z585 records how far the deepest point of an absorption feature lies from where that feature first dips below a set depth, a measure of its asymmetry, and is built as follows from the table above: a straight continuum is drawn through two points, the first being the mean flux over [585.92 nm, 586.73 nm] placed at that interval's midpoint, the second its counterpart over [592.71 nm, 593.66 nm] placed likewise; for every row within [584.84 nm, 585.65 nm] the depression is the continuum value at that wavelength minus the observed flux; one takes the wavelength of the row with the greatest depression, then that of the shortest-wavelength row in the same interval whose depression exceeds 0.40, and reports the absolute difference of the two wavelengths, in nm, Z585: 0.13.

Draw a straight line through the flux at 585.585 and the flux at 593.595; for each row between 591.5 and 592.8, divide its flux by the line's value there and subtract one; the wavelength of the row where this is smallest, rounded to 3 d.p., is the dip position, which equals 591.548 nm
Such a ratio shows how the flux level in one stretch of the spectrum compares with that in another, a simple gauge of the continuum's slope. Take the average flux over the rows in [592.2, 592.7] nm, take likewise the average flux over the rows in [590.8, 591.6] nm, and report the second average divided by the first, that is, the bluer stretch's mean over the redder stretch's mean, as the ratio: 0.90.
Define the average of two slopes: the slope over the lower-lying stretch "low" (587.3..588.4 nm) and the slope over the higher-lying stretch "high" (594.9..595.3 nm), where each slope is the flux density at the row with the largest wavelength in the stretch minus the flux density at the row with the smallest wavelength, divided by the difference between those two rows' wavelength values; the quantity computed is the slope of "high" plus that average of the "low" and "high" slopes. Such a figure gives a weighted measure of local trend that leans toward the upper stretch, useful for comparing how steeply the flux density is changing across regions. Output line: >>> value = -2.8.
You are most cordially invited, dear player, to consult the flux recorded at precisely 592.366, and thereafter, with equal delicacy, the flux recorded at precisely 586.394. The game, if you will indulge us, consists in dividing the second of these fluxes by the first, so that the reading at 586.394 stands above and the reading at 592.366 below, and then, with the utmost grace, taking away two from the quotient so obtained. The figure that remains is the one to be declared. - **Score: -0.95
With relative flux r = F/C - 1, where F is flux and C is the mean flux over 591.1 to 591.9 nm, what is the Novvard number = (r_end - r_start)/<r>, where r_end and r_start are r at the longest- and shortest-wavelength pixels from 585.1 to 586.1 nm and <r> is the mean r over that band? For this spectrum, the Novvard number 0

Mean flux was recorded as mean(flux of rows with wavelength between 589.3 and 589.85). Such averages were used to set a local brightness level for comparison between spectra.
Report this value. 11.6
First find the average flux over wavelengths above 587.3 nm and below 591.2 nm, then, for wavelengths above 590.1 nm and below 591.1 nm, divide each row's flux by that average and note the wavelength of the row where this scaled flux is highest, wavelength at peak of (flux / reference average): 590.731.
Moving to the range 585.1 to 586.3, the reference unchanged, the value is 586.259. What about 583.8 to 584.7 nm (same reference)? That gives 583.835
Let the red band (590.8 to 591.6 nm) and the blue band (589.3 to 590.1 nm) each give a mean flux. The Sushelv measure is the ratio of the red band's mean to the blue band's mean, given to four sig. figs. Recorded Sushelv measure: 1.006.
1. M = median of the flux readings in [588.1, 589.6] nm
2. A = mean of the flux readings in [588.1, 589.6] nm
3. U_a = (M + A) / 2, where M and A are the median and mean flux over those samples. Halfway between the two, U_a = 11.9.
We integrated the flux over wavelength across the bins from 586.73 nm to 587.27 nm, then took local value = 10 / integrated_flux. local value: 1.430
